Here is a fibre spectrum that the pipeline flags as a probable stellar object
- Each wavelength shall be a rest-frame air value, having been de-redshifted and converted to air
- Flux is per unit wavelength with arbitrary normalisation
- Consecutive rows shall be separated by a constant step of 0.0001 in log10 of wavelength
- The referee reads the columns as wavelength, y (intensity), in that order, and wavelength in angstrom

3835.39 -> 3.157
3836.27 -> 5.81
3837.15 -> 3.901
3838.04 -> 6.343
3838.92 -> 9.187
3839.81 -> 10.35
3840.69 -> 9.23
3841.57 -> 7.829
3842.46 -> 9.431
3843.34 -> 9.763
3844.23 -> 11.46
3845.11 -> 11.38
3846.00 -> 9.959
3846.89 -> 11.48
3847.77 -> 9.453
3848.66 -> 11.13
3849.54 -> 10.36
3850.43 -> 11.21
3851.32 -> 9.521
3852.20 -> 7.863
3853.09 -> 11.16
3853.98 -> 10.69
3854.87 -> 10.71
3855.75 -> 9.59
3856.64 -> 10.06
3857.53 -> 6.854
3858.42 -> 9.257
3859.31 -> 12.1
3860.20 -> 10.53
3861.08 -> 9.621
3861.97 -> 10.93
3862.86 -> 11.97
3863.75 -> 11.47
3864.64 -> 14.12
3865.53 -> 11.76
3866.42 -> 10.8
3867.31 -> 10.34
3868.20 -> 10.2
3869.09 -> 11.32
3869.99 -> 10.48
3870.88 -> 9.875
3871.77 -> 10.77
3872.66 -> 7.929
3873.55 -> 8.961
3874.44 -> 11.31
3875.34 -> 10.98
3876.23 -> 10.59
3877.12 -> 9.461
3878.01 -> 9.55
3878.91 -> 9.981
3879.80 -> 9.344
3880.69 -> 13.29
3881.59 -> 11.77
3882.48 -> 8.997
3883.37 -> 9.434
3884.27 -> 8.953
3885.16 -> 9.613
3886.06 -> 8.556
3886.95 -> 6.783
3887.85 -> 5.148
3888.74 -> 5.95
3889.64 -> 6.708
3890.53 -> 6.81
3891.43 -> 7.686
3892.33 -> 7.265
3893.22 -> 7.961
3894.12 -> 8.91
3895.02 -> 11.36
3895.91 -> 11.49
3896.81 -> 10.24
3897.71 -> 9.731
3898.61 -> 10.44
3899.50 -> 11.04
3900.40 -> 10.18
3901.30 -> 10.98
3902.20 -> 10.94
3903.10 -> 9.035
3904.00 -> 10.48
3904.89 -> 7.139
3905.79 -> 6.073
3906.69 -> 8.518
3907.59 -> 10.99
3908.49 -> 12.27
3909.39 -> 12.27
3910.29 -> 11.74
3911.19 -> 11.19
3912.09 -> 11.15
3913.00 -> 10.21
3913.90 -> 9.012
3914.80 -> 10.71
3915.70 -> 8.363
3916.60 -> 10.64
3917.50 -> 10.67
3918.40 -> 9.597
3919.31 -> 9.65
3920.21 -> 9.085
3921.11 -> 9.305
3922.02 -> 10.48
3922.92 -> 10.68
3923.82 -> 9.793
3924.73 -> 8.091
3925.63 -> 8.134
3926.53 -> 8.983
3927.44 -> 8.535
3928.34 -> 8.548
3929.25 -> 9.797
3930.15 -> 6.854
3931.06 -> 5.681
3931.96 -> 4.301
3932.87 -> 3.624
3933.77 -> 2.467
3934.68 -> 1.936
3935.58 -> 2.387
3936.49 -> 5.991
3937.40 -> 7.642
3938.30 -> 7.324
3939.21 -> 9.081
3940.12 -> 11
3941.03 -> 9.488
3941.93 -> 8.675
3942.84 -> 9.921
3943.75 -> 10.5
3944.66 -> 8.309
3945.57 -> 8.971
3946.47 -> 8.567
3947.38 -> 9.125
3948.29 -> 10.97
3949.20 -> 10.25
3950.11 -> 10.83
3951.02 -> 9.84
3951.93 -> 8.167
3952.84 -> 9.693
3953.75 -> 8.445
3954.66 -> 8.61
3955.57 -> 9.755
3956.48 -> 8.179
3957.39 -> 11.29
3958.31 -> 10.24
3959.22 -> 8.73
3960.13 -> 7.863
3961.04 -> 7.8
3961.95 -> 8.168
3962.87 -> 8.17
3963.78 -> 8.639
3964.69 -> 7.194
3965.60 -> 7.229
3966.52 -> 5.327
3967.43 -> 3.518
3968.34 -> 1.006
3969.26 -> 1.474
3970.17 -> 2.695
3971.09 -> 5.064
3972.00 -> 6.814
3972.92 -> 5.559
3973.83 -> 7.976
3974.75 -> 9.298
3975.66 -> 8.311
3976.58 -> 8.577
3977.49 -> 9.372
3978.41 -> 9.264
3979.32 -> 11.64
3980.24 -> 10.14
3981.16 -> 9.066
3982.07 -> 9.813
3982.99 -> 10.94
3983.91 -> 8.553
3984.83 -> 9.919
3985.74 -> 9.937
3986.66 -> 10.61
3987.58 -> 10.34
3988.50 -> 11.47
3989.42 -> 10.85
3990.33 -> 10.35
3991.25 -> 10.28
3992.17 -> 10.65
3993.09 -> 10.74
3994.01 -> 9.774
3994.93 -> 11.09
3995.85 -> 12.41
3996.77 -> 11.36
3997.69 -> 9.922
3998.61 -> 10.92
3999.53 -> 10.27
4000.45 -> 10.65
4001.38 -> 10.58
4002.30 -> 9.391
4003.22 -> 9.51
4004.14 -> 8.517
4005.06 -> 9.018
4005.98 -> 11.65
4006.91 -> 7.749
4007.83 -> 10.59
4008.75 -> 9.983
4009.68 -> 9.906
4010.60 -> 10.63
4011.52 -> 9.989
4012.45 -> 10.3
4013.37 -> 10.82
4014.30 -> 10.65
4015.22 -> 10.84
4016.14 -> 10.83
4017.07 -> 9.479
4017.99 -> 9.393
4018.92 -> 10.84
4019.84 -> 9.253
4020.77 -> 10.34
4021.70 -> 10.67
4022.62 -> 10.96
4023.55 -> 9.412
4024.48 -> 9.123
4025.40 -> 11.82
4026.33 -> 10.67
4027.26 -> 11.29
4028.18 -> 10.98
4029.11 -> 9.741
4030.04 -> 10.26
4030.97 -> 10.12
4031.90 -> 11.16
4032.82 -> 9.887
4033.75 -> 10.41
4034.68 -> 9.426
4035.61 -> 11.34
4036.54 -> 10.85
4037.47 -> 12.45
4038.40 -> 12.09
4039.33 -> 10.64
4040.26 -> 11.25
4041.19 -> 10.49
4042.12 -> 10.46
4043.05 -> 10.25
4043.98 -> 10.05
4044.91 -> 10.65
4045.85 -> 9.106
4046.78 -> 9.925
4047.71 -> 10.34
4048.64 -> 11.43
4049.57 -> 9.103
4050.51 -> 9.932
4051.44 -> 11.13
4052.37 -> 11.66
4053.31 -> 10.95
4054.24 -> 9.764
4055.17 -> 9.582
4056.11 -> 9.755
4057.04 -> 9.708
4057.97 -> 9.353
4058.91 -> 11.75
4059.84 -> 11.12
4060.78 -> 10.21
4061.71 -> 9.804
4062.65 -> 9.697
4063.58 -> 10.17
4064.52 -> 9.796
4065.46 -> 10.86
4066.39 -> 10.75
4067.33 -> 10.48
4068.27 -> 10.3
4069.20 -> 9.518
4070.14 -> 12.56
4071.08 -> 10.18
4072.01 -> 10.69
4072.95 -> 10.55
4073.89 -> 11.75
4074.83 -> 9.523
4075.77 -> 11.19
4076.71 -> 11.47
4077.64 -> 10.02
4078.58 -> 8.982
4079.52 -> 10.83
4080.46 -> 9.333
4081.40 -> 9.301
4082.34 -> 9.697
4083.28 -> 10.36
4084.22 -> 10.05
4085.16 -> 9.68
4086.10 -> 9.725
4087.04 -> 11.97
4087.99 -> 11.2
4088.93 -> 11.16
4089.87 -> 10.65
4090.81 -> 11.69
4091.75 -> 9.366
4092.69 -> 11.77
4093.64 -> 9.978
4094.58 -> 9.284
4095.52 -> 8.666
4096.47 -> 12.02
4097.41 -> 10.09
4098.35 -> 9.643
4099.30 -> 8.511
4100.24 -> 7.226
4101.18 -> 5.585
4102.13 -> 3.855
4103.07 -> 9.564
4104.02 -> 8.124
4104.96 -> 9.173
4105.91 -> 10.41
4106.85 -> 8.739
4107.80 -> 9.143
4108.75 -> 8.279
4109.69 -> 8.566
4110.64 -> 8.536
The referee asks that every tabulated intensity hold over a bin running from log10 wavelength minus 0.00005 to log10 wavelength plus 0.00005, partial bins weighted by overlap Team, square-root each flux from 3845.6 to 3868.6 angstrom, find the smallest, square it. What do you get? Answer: 7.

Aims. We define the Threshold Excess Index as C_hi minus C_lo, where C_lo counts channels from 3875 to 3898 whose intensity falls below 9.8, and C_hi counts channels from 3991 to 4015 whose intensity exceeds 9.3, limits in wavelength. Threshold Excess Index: 5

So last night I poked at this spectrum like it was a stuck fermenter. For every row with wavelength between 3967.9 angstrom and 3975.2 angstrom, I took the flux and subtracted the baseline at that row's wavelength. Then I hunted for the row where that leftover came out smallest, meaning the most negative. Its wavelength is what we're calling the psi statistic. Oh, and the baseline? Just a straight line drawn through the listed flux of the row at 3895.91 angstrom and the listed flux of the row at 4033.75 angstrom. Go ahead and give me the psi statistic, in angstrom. 3968.34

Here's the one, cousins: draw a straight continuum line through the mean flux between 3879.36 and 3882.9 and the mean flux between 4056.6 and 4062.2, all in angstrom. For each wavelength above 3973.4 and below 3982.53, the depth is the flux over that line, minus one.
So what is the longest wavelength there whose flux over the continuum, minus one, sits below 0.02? 3982.07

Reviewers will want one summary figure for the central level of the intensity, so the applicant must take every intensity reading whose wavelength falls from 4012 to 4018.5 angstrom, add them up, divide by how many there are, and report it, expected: 10.3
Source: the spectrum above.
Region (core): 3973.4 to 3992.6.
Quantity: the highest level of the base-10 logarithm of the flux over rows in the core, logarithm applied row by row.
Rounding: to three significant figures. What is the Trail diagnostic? 1.07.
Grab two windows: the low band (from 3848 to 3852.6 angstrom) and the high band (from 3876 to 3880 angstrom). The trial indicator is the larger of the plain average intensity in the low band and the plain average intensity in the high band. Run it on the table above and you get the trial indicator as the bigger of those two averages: 10.02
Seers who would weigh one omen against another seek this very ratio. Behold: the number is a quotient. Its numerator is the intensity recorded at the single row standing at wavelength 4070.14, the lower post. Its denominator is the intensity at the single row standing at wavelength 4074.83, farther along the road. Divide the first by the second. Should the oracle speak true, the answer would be 1.3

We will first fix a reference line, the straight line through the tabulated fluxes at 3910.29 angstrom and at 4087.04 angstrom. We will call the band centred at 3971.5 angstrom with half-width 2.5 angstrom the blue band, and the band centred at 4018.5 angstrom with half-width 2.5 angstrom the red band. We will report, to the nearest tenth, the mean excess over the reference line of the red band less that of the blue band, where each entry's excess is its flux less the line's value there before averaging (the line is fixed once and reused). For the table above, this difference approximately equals 5.0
